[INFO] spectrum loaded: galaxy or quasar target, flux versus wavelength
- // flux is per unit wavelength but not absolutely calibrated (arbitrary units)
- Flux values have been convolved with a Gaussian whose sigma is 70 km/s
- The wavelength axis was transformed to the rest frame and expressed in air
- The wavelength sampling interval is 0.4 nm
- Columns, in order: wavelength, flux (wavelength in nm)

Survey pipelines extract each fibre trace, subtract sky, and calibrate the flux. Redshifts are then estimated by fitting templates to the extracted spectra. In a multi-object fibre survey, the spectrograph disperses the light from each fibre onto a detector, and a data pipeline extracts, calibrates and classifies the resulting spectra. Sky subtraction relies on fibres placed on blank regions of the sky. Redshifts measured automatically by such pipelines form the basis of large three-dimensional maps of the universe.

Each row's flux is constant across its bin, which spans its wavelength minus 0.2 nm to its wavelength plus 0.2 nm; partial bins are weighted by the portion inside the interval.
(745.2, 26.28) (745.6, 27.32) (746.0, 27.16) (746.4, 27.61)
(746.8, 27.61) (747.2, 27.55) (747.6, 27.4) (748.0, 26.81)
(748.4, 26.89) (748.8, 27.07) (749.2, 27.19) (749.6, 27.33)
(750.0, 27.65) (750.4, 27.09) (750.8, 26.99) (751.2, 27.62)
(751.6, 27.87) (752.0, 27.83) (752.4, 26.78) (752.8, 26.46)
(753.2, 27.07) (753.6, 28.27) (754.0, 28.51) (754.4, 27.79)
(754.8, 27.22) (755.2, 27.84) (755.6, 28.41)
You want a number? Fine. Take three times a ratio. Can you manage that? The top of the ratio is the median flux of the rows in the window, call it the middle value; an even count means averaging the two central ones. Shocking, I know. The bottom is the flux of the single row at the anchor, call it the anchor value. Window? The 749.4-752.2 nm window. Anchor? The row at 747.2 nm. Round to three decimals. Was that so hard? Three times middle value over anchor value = 3.008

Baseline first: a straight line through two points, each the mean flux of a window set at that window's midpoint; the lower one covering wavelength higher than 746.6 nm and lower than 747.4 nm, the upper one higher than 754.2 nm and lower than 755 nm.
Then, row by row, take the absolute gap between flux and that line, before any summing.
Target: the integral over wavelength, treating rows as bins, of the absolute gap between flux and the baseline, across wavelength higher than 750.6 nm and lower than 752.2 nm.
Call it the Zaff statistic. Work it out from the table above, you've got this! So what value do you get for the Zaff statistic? 0.5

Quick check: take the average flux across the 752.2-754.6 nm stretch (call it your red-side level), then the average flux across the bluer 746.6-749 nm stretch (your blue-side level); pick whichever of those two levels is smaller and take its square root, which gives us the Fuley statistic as 5.22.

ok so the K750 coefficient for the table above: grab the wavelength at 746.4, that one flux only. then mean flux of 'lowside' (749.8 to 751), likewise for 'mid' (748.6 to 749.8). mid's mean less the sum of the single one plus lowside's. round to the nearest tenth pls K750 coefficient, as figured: -27.7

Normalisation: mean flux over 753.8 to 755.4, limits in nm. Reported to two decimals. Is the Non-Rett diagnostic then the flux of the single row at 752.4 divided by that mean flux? 0.96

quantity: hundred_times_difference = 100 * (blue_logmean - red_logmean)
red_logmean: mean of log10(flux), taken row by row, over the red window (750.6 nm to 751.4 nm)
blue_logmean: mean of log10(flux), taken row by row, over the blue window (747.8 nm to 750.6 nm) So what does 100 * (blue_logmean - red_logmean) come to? -0.3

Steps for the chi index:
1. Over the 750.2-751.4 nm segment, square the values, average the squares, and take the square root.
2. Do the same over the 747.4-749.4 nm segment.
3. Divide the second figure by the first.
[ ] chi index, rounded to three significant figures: 0.994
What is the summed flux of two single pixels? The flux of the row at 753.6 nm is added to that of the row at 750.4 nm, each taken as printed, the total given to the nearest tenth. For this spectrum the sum 55.4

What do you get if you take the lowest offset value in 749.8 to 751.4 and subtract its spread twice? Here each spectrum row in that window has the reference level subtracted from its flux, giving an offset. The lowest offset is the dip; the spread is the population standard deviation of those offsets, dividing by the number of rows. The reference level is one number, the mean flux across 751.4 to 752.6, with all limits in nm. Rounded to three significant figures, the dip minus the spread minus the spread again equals -1.10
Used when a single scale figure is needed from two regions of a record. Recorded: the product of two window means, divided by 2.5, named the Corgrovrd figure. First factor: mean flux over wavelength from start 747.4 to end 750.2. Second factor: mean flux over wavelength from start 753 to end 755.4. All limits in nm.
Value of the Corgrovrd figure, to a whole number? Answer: 302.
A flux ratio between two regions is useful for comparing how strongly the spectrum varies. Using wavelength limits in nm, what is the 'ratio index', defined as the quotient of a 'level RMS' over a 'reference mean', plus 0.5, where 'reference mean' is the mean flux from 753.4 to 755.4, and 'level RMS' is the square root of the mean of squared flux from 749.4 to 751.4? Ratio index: 1.479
